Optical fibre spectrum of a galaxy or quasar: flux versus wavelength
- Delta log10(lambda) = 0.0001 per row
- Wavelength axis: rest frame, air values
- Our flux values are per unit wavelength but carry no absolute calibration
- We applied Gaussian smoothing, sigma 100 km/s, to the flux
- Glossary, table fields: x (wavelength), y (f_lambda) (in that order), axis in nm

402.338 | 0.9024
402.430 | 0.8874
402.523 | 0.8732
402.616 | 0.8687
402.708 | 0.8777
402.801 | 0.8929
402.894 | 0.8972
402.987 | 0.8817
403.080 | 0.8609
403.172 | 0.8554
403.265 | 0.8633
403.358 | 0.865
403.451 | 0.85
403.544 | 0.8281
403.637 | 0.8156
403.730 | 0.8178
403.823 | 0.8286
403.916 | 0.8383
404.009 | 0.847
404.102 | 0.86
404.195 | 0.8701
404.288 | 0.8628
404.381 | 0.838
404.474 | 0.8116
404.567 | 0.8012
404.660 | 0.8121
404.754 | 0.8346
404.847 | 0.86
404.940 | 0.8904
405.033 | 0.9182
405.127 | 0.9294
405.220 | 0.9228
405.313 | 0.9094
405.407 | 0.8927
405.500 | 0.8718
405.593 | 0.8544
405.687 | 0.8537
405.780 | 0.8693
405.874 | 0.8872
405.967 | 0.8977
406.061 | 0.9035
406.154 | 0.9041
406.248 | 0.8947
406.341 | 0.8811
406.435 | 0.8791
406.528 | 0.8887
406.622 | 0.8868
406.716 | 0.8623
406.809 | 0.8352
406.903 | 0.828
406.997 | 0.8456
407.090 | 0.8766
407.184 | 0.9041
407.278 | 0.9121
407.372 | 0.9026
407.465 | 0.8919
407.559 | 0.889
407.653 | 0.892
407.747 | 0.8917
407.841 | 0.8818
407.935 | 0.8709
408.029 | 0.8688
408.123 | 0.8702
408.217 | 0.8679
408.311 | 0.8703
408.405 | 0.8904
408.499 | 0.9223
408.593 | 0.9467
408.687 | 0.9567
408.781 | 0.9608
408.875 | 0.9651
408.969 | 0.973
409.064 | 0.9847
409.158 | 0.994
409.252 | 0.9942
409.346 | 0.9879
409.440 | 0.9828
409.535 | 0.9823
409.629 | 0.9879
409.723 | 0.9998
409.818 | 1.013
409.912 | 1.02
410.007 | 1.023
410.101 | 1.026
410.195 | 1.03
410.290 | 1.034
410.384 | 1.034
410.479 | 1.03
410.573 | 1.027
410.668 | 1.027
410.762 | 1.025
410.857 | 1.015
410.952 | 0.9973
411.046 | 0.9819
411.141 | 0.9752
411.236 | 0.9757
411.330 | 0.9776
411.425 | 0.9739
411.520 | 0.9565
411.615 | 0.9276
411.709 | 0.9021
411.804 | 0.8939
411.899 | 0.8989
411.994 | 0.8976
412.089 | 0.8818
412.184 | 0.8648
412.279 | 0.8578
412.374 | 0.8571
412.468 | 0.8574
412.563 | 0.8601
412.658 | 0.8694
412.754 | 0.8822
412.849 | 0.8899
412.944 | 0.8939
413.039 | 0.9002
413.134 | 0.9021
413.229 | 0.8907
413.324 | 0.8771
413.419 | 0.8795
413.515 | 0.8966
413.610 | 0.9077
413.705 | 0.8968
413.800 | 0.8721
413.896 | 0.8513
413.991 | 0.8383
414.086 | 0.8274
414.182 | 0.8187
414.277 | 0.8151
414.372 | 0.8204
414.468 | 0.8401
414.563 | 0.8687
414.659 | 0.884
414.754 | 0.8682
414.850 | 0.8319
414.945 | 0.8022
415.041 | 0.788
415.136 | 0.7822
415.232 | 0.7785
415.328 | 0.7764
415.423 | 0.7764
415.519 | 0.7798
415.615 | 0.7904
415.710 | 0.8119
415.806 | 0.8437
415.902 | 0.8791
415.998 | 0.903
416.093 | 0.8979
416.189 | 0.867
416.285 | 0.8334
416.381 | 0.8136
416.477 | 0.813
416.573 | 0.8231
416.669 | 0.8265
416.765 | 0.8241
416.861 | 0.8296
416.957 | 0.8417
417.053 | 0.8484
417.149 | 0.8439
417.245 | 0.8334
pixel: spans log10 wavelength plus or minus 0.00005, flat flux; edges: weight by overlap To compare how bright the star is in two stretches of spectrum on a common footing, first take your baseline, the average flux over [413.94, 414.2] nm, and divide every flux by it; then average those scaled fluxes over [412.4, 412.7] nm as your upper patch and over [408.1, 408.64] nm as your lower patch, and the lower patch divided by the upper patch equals 1.04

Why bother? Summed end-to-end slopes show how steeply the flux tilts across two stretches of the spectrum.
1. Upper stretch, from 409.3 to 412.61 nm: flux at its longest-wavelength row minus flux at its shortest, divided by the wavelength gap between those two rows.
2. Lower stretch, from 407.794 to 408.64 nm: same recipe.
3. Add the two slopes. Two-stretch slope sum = 0.05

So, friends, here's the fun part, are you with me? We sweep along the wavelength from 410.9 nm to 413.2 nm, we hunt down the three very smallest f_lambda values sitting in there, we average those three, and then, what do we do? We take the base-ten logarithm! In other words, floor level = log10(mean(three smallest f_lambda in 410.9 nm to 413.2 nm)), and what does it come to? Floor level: -0.067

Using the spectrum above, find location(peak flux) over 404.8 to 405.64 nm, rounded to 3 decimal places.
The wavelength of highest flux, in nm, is 405.127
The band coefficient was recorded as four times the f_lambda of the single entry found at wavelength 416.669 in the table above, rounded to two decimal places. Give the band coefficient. 3.31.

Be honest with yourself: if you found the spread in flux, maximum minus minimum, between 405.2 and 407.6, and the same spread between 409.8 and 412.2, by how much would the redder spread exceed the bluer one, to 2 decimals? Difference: 0.07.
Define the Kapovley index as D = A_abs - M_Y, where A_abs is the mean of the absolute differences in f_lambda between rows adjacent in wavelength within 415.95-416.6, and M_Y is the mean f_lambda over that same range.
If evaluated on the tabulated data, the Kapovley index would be -0.83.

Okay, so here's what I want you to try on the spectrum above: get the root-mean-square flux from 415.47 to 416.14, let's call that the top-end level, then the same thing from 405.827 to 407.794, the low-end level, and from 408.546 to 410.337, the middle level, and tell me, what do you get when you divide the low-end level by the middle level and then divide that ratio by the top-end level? 1.05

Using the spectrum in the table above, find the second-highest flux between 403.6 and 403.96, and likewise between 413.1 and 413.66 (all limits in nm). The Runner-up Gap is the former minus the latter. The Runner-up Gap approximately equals -0.07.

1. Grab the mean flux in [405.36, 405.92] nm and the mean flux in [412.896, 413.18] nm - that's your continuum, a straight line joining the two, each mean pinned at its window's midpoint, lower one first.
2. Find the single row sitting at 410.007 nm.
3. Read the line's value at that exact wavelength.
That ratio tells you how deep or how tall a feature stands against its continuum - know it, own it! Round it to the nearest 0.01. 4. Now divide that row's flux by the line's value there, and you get 1.15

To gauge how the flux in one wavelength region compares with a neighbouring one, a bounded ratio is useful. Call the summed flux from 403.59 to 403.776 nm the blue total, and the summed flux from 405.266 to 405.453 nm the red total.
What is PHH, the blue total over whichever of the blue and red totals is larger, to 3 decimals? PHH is 0.906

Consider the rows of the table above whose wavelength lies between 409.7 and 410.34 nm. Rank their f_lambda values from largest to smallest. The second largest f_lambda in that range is 1.03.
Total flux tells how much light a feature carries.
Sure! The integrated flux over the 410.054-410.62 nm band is 0.58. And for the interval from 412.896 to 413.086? 0.17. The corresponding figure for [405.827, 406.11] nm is 0.25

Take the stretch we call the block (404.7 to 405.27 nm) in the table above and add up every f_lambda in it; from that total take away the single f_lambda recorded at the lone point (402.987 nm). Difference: 4.5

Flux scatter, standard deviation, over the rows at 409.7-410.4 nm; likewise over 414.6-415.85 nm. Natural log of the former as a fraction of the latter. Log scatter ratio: -1.2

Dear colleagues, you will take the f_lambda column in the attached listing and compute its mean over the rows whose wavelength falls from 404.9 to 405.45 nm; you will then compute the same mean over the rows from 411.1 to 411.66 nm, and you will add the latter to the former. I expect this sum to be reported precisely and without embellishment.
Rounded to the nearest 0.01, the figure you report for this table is 1.87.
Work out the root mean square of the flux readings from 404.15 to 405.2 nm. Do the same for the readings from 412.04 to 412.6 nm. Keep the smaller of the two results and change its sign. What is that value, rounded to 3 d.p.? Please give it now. -0.858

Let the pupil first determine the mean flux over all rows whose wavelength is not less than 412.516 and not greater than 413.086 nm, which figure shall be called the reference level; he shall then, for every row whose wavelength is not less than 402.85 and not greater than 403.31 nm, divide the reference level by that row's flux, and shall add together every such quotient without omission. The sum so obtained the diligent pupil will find 5.1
